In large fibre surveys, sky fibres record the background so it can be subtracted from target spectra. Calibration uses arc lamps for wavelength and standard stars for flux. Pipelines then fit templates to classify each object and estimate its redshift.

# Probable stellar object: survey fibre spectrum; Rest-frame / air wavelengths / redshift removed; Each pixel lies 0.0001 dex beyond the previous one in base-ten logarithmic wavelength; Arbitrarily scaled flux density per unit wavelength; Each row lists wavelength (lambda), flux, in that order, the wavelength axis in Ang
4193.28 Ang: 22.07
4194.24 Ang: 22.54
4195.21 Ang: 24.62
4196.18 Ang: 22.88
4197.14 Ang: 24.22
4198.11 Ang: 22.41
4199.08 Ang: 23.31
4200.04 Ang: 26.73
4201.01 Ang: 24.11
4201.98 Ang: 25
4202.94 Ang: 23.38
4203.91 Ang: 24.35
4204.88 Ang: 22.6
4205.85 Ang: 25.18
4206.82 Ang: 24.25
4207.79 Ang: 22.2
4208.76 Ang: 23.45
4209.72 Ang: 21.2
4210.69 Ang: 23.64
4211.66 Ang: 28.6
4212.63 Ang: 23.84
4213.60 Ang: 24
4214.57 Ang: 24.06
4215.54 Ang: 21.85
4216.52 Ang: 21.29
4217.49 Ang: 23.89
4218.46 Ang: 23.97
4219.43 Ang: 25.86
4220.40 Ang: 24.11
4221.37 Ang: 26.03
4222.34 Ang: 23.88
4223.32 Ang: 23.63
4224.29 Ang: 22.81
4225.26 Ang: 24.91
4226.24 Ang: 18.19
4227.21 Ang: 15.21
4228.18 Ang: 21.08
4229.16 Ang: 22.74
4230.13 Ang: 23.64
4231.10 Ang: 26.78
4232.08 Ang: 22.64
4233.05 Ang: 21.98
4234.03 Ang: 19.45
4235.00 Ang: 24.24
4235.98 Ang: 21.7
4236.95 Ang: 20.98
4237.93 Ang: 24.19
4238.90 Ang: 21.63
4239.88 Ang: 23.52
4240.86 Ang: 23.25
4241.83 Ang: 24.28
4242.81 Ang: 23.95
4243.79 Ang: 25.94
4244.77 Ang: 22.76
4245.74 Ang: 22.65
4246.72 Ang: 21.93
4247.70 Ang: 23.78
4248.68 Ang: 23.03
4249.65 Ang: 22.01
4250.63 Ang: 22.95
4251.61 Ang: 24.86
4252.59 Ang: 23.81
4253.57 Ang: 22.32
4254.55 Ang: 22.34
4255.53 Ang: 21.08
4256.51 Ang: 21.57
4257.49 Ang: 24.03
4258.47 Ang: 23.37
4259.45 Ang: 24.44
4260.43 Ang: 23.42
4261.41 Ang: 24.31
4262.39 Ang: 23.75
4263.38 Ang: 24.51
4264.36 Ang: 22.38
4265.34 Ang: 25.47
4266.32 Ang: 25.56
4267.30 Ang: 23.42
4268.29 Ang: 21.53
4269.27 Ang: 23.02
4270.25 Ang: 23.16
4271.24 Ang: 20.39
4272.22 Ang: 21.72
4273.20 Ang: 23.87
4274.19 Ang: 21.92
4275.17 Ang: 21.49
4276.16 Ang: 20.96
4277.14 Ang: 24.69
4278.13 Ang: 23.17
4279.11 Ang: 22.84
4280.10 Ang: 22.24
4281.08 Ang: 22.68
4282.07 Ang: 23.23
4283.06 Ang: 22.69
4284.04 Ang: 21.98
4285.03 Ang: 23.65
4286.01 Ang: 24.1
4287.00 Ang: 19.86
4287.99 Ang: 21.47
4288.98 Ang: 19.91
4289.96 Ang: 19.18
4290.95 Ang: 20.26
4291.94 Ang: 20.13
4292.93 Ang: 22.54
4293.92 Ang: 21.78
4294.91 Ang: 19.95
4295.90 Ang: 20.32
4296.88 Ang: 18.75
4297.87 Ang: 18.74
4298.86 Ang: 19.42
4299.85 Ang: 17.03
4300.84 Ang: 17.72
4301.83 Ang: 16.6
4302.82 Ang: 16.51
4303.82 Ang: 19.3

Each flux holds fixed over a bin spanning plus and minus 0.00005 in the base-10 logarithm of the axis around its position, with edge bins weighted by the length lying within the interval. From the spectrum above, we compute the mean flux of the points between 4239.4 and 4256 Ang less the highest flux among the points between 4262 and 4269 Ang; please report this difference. -2.36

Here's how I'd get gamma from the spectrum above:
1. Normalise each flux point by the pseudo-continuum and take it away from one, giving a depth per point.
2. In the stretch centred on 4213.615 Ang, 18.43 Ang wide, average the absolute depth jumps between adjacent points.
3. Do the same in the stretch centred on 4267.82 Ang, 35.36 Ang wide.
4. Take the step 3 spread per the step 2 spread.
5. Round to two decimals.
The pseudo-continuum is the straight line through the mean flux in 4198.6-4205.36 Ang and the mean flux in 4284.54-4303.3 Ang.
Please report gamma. 0.73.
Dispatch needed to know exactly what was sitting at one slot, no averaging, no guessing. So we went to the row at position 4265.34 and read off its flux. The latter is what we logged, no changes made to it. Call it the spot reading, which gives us 25.47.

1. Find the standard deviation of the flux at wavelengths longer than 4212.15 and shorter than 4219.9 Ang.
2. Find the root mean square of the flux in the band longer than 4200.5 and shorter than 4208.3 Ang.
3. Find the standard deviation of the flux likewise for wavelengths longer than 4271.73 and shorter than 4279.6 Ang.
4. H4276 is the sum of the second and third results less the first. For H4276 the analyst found 23.8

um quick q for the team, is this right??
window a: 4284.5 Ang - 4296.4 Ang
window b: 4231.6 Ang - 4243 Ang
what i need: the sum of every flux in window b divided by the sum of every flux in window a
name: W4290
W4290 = 1.07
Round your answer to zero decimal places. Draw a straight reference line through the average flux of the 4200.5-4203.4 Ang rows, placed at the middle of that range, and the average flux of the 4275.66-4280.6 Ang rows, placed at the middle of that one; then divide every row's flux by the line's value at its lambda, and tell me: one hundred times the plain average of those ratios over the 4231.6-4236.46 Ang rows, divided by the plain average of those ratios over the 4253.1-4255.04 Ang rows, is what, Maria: 97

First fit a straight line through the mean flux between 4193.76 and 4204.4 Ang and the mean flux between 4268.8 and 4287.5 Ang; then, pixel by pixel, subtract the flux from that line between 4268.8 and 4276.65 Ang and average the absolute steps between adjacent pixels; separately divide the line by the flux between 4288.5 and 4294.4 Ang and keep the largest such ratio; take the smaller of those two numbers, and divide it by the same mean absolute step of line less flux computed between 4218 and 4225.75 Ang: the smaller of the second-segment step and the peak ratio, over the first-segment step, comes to 0.75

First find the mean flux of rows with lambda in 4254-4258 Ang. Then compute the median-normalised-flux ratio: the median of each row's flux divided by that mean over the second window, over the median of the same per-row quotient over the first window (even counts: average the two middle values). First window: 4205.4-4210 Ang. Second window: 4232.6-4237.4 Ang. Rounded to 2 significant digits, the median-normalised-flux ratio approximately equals 0.93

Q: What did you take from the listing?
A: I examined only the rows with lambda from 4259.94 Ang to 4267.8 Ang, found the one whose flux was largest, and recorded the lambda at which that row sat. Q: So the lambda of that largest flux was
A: 4266.32 Ang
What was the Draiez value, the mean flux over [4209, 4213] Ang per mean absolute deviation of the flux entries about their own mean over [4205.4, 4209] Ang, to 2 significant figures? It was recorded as 26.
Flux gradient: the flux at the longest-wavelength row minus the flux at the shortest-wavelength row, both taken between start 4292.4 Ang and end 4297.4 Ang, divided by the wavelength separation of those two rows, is -0.96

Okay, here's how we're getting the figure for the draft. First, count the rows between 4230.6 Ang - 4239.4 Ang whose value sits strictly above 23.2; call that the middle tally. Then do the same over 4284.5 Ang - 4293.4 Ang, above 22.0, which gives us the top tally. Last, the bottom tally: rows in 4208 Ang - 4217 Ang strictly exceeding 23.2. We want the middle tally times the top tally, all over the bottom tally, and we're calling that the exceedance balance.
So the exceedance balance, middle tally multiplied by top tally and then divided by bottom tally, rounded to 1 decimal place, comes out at 1.5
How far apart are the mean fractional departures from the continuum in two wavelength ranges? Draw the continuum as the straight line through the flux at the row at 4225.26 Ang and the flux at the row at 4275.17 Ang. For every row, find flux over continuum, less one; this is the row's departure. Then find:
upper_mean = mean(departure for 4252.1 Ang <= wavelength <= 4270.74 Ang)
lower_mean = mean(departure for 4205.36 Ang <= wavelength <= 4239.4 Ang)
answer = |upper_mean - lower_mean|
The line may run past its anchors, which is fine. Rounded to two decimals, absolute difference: 0.12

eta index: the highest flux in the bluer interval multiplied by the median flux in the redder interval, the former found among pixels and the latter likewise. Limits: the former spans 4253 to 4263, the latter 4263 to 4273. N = 564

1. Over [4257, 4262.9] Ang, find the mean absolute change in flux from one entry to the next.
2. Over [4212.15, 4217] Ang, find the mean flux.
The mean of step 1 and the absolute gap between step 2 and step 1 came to 11.5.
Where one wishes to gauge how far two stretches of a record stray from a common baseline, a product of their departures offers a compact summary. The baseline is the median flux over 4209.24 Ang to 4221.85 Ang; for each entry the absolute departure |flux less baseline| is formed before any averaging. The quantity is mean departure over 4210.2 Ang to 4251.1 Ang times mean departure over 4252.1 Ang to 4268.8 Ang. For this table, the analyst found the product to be 1.8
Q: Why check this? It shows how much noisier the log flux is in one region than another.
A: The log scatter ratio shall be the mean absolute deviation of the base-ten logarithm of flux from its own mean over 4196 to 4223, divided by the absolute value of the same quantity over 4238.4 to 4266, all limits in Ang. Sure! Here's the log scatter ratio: 1.1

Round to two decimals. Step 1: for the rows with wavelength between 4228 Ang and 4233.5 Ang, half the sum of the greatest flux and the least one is 23.93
